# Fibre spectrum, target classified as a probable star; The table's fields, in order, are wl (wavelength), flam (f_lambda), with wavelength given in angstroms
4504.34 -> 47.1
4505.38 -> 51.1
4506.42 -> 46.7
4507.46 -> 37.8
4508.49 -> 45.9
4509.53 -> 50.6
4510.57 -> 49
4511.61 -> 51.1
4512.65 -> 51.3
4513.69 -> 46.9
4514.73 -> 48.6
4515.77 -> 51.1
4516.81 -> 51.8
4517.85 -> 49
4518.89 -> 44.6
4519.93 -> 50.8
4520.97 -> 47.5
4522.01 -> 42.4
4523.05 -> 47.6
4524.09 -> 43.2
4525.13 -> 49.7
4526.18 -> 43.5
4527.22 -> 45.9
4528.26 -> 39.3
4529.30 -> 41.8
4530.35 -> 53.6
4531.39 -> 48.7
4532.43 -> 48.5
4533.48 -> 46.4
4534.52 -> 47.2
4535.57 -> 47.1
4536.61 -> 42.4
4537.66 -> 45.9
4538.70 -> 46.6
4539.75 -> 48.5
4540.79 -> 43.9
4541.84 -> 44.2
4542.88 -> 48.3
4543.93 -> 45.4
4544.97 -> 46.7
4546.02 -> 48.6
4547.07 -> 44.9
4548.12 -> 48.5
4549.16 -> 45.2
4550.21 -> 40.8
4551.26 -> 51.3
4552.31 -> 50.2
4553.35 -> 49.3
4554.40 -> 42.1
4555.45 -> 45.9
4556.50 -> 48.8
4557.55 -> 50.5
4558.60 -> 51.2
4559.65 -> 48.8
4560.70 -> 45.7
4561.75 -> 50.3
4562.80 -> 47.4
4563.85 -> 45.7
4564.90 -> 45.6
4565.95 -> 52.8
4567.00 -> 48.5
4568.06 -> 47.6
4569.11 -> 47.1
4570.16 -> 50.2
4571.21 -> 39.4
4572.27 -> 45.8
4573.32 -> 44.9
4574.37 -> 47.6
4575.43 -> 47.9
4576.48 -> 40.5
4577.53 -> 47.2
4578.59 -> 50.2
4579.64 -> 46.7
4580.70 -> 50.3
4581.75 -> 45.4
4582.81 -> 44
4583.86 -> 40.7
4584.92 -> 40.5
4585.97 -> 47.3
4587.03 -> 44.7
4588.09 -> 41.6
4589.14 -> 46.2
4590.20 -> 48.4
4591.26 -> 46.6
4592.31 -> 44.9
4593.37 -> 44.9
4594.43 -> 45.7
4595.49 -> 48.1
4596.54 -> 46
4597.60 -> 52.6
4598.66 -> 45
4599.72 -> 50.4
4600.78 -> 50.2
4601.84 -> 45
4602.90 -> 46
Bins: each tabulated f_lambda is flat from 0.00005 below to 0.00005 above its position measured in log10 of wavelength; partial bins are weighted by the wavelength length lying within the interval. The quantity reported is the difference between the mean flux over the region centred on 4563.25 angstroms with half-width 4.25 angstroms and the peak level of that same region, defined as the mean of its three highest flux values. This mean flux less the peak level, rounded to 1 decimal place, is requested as -2.5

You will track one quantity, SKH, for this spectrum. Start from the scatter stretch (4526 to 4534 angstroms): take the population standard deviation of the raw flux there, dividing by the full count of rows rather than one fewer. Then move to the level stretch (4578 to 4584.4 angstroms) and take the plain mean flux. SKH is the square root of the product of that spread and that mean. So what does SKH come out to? 13.9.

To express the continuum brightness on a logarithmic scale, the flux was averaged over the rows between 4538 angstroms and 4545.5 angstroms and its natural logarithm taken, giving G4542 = 3.83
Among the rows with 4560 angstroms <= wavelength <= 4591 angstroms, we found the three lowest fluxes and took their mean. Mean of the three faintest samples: 40.1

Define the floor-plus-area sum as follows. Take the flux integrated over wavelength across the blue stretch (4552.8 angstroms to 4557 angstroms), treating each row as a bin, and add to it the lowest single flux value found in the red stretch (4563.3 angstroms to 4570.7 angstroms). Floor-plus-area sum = 241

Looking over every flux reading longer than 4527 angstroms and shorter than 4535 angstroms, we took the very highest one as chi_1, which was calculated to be 53.6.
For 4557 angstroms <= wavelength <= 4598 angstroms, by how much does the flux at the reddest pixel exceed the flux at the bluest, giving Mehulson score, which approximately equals 2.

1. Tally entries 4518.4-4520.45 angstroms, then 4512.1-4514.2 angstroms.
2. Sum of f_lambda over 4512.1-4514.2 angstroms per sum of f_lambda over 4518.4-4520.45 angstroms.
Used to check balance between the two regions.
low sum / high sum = 1.03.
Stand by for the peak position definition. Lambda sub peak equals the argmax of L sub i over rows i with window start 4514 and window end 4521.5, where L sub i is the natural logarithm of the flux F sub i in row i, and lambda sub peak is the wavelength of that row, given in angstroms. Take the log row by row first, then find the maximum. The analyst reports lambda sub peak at 4516.81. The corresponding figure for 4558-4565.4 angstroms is 4558.60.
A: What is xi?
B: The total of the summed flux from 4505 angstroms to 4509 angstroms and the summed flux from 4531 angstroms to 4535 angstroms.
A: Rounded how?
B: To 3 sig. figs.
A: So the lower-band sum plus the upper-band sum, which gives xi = 372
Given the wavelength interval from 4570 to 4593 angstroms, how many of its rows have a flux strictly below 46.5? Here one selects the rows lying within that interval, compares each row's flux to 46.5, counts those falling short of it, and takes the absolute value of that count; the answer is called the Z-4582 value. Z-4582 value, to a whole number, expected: 12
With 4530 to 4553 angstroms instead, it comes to 9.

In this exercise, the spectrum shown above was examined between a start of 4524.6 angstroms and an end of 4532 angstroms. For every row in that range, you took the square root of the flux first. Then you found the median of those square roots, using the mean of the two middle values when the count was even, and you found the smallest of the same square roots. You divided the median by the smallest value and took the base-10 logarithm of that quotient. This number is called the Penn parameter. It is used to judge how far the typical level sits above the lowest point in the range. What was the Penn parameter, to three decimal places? 0.034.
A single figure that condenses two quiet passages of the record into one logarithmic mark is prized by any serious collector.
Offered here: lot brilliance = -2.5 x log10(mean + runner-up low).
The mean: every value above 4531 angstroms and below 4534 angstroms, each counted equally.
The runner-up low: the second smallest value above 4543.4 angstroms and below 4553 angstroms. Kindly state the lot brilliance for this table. -4.92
